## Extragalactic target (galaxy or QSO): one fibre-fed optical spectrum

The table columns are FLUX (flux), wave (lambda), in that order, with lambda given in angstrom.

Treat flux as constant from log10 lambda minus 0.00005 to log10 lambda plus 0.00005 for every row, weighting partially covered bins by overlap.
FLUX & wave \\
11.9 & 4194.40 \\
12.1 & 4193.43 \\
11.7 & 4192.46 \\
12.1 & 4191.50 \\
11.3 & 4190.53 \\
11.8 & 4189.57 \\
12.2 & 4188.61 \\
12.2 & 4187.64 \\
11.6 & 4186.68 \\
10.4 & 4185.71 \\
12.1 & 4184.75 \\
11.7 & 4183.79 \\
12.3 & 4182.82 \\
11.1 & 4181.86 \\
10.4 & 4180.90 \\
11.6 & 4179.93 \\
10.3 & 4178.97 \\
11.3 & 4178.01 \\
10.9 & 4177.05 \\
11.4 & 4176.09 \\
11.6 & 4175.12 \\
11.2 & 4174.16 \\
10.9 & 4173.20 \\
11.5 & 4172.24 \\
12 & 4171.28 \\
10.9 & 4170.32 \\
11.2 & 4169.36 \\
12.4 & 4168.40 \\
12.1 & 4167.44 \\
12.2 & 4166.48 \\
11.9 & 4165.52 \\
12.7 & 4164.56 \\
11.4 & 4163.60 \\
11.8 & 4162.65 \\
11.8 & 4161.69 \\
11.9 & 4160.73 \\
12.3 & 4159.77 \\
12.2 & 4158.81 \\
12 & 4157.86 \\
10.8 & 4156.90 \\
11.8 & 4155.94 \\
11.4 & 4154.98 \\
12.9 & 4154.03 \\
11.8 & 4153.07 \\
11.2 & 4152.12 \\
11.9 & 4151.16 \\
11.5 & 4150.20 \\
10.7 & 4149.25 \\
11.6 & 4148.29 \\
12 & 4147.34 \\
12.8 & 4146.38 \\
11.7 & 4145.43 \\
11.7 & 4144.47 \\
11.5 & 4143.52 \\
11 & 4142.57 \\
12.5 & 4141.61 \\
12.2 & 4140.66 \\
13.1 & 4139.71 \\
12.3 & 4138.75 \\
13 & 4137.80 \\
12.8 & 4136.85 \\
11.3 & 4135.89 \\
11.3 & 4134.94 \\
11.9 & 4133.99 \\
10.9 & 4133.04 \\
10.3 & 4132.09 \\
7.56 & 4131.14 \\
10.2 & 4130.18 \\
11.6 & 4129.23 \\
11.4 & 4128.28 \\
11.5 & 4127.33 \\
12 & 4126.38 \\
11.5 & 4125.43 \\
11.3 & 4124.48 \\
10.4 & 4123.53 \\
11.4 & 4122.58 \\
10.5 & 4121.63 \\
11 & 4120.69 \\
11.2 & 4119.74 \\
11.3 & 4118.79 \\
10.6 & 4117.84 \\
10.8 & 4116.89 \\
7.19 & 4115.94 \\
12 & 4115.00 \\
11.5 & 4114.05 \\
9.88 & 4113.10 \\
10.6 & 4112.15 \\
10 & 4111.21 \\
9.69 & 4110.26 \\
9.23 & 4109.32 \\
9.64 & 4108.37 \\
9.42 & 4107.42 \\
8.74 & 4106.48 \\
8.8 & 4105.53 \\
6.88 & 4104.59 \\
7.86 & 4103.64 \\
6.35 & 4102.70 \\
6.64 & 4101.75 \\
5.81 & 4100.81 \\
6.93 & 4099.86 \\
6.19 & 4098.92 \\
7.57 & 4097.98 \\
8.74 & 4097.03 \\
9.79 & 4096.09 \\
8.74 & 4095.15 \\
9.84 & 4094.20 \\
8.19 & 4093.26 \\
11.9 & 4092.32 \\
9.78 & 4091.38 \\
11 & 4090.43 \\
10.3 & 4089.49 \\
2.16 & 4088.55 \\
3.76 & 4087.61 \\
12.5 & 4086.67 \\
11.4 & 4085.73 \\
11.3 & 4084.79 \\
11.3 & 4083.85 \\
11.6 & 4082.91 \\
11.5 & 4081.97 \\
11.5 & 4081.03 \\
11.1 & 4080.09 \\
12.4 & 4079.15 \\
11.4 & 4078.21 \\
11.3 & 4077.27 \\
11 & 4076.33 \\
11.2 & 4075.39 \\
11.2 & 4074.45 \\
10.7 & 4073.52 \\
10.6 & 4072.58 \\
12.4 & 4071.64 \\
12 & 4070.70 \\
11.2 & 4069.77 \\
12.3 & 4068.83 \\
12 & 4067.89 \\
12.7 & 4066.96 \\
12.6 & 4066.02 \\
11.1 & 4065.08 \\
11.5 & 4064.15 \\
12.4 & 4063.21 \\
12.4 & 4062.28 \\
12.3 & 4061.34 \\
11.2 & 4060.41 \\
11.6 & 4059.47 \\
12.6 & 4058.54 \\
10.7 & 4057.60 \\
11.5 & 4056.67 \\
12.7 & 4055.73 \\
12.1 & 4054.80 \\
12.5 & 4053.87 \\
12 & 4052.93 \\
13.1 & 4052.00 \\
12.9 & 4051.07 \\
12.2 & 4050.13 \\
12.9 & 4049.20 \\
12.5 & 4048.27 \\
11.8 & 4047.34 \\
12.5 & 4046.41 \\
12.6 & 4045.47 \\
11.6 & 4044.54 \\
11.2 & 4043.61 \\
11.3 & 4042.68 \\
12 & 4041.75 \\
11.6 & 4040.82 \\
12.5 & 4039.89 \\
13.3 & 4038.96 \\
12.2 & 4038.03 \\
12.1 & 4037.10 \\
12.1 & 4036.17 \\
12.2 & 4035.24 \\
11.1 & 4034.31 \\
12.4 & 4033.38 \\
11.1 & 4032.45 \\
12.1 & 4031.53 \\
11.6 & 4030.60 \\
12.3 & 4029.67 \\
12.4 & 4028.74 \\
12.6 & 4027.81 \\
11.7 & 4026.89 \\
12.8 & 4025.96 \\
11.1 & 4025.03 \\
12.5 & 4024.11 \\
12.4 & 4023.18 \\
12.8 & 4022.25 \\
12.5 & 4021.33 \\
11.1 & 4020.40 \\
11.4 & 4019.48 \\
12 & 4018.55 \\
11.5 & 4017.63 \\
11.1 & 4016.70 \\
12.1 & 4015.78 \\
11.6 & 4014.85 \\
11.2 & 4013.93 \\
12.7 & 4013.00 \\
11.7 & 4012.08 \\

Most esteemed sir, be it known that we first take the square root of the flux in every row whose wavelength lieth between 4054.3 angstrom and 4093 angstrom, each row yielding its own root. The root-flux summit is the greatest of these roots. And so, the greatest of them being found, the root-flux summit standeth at 3.56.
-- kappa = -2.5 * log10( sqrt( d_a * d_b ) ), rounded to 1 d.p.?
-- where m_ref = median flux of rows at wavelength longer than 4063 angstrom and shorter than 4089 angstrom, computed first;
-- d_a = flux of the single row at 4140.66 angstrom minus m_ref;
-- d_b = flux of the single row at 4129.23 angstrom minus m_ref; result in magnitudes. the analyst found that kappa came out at 1.0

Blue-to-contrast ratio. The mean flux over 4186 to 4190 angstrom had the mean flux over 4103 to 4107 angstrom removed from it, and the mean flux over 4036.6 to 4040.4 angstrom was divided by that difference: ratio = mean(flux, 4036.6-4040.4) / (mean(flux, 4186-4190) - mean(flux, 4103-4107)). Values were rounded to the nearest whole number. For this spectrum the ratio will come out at 3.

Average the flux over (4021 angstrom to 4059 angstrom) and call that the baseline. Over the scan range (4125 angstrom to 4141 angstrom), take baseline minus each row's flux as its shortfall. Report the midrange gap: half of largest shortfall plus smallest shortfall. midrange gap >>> 1.8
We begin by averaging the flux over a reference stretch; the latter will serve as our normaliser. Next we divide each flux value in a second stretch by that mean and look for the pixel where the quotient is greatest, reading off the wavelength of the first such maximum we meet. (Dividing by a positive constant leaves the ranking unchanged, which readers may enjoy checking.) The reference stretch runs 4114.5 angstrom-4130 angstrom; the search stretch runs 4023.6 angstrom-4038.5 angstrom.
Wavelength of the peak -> 4025.96 angstrom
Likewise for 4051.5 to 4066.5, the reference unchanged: 4052.00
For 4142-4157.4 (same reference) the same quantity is 4154.03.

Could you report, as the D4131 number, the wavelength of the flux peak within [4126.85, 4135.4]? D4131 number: 4133.99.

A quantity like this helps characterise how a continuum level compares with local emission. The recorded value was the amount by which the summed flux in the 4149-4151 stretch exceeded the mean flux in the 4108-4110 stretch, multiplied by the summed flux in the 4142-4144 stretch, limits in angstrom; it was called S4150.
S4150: 287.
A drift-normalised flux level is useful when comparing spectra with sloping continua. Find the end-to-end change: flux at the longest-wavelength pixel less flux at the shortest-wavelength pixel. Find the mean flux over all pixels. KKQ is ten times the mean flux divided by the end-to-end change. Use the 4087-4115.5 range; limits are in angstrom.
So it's 10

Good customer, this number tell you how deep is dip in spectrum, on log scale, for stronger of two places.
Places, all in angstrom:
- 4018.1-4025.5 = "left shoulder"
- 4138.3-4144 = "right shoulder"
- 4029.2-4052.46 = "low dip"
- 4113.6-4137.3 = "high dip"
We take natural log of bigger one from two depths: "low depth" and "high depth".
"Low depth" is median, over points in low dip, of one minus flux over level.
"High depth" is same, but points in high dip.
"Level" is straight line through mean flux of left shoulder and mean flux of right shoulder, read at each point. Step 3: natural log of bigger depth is -2.7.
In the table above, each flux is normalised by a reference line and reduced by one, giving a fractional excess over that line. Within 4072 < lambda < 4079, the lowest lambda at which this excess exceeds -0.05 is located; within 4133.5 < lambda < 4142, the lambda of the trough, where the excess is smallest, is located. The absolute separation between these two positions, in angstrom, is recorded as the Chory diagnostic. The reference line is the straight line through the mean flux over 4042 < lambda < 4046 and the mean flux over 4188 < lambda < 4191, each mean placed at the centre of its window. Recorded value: 61.4 angstrom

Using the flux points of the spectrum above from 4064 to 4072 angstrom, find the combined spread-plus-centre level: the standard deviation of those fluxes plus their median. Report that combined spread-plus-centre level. 12.6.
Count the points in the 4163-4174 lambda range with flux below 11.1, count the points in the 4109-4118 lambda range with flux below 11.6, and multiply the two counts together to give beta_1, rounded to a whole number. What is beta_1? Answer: 18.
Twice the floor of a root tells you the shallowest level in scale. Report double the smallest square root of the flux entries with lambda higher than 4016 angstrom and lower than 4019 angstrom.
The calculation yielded 6.66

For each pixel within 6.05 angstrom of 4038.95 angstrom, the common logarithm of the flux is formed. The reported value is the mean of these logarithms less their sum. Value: -13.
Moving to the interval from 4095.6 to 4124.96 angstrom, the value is -29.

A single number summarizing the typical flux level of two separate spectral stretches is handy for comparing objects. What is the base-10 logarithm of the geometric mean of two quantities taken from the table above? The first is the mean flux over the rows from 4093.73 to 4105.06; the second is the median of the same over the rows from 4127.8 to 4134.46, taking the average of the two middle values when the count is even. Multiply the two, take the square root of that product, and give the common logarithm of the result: 0.96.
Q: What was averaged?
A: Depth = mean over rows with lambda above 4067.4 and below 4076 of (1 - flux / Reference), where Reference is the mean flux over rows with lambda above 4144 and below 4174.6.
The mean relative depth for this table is 0.021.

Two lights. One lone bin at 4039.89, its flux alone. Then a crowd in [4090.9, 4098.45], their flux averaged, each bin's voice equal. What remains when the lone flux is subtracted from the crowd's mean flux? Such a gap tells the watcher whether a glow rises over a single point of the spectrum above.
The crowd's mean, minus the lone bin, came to -3.2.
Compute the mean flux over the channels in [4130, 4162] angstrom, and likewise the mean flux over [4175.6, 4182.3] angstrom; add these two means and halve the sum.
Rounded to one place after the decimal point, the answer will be 11.3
